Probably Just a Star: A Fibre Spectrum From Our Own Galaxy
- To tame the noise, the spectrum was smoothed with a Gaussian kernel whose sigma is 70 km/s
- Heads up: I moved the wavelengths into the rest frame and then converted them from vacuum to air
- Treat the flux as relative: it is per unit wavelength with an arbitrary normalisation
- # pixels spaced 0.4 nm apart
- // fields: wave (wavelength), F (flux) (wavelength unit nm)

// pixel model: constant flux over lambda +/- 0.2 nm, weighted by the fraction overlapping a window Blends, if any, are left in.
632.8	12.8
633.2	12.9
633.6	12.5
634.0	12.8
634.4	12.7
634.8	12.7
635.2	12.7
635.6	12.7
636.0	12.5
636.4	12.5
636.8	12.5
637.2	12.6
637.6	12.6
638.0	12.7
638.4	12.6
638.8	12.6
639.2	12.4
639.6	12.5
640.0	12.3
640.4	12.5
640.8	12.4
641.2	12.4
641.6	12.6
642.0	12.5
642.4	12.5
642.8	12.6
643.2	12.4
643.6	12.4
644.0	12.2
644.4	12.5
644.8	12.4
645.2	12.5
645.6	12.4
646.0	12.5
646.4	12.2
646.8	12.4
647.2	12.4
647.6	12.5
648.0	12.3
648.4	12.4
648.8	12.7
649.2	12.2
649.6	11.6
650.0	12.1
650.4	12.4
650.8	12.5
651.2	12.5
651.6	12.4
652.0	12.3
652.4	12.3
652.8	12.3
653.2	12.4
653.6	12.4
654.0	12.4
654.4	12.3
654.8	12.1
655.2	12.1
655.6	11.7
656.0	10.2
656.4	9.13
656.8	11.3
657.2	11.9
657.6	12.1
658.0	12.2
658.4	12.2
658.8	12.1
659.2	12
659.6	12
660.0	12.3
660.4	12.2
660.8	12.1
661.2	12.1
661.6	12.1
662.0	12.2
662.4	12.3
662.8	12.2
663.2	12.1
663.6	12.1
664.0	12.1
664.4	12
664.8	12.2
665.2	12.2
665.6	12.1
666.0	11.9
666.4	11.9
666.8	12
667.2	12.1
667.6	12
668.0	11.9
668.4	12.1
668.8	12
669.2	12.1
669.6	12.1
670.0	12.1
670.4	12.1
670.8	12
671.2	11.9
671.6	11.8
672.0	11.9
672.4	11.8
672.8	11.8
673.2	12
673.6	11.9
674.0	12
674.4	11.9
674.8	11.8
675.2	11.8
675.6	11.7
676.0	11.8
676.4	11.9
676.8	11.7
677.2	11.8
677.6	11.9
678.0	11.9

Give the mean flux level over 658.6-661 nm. 12.1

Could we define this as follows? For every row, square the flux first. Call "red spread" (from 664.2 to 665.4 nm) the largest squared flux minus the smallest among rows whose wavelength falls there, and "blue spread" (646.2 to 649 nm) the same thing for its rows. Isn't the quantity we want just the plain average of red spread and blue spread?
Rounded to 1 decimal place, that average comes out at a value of 8.6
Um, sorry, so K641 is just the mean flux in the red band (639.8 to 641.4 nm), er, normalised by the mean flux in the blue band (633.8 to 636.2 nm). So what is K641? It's 0.98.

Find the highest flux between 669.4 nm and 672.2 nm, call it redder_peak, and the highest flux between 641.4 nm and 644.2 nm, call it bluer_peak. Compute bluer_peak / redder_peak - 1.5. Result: -0.459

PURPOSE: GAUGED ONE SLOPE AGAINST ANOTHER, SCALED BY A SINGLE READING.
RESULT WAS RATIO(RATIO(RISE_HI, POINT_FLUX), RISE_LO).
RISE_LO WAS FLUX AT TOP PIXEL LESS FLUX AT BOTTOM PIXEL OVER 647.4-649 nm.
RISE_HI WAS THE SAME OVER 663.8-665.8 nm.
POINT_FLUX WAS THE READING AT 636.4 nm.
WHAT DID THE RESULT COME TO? 0.000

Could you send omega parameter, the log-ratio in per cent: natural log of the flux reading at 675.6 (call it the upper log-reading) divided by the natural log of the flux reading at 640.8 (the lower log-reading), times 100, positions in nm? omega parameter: 97.7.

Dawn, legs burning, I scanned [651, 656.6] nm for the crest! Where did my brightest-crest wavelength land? 651.2 nm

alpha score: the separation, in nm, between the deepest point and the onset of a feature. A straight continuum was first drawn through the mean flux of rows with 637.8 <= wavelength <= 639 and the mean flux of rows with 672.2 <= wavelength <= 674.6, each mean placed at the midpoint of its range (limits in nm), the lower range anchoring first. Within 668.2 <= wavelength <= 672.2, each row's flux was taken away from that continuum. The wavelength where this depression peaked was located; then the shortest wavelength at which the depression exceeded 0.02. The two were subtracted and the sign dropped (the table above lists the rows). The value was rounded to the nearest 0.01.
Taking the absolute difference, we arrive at 0.40 nm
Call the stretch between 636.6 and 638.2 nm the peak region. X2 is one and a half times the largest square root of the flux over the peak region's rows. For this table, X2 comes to 5.35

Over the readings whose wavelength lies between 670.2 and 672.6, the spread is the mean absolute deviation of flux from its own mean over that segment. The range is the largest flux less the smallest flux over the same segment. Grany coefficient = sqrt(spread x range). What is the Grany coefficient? 0.16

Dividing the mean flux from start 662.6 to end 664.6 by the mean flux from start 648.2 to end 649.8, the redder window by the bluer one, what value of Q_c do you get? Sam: 0.990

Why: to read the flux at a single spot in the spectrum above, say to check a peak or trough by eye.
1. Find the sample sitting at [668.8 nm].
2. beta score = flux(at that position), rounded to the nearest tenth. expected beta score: 12.0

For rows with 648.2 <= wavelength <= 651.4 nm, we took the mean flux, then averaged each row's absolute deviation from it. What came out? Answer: 0.250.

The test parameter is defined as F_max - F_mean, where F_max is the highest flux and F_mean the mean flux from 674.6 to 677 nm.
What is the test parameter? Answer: 0.12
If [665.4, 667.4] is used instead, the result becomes 0.10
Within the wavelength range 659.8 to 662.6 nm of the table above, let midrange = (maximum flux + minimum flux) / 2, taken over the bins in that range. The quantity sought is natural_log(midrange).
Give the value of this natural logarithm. 2.50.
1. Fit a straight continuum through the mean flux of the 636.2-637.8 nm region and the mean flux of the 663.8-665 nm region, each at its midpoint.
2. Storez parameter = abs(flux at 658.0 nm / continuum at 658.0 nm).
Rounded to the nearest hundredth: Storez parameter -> 1.00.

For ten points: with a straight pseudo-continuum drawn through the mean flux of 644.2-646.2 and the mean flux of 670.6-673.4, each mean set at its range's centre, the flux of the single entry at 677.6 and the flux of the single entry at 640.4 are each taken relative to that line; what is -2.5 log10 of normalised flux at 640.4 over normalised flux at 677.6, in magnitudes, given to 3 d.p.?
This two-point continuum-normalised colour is 0.018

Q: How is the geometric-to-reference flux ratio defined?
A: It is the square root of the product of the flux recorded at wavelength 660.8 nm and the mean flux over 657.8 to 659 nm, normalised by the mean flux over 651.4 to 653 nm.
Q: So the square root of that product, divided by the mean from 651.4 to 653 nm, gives 0.984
